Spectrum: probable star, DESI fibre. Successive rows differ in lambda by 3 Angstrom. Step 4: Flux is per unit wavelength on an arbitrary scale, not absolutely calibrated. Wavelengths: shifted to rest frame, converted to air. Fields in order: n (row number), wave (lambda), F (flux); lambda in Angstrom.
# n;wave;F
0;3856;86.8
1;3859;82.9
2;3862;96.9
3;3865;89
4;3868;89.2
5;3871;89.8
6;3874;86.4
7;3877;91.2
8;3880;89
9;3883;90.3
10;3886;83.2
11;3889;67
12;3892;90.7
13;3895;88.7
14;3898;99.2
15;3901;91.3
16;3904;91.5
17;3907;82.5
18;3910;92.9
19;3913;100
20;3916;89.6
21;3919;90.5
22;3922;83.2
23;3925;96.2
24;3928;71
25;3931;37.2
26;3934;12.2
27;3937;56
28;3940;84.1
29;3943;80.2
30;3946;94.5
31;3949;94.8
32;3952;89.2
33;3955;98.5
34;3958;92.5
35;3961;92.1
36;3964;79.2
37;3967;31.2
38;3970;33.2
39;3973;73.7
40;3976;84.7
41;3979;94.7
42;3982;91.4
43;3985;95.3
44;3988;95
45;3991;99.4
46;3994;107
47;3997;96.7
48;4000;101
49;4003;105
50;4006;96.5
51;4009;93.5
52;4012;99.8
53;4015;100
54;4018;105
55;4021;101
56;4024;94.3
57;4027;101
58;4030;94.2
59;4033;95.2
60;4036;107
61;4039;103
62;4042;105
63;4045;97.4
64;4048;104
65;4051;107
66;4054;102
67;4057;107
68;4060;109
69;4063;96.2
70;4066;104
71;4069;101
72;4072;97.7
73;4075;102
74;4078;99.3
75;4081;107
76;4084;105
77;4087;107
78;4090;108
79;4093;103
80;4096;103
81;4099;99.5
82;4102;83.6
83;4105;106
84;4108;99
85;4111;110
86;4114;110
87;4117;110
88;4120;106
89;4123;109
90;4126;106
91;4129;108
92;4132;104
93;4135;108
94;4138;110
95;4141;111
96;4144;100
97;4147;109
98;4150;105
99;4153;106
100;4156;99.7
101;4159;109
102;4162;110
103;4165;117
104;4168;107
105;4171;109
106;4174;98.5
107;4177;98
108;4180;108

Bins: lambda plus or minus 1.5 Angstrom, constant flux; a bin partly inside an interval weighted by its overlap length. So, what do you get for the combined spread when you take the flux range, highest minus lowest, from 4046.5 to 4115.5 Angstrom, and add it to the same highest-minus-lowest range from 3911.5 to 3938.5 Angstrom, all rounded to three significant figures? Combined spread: 114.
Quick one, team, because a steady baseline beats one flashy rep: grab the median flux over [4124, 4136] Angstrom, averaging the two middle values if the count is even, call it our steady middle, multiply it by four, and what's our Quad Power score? 428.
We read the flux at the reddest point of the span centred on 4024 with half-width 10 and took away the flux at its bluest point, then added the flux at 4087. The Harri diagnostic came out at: 102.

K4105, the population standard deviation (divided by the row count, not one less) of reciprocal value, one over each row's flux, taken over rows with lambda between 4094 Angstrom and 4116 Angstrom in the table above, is 0.001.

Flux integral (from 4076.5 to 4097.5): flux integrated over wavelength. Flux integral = 2197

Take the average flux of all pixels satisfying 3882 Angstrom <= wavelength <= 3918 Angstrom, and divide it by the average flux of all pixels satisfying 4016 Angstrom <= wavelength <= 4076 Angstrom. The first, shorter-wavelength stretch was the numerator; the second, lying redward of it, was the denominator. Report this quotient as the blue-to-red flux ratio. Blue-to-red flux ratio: 0.87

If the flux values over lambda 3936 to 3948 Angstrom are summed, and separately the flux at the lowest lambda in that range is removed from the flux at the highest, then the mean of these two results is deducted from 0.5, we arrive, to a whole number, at -176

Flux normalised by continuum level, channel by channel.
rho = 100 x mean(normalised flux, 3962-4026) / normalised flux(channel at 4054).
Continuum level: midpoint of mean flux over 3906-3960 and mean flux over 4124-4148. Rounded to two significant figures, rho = 88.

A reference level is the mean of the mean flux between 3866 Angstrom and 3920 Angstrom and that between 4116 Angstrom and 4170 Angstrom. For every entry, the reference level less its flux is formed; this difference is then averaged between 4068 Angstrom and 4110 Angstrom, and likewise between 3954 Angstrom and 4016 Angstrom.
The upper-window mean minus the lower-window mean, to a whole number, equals -13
